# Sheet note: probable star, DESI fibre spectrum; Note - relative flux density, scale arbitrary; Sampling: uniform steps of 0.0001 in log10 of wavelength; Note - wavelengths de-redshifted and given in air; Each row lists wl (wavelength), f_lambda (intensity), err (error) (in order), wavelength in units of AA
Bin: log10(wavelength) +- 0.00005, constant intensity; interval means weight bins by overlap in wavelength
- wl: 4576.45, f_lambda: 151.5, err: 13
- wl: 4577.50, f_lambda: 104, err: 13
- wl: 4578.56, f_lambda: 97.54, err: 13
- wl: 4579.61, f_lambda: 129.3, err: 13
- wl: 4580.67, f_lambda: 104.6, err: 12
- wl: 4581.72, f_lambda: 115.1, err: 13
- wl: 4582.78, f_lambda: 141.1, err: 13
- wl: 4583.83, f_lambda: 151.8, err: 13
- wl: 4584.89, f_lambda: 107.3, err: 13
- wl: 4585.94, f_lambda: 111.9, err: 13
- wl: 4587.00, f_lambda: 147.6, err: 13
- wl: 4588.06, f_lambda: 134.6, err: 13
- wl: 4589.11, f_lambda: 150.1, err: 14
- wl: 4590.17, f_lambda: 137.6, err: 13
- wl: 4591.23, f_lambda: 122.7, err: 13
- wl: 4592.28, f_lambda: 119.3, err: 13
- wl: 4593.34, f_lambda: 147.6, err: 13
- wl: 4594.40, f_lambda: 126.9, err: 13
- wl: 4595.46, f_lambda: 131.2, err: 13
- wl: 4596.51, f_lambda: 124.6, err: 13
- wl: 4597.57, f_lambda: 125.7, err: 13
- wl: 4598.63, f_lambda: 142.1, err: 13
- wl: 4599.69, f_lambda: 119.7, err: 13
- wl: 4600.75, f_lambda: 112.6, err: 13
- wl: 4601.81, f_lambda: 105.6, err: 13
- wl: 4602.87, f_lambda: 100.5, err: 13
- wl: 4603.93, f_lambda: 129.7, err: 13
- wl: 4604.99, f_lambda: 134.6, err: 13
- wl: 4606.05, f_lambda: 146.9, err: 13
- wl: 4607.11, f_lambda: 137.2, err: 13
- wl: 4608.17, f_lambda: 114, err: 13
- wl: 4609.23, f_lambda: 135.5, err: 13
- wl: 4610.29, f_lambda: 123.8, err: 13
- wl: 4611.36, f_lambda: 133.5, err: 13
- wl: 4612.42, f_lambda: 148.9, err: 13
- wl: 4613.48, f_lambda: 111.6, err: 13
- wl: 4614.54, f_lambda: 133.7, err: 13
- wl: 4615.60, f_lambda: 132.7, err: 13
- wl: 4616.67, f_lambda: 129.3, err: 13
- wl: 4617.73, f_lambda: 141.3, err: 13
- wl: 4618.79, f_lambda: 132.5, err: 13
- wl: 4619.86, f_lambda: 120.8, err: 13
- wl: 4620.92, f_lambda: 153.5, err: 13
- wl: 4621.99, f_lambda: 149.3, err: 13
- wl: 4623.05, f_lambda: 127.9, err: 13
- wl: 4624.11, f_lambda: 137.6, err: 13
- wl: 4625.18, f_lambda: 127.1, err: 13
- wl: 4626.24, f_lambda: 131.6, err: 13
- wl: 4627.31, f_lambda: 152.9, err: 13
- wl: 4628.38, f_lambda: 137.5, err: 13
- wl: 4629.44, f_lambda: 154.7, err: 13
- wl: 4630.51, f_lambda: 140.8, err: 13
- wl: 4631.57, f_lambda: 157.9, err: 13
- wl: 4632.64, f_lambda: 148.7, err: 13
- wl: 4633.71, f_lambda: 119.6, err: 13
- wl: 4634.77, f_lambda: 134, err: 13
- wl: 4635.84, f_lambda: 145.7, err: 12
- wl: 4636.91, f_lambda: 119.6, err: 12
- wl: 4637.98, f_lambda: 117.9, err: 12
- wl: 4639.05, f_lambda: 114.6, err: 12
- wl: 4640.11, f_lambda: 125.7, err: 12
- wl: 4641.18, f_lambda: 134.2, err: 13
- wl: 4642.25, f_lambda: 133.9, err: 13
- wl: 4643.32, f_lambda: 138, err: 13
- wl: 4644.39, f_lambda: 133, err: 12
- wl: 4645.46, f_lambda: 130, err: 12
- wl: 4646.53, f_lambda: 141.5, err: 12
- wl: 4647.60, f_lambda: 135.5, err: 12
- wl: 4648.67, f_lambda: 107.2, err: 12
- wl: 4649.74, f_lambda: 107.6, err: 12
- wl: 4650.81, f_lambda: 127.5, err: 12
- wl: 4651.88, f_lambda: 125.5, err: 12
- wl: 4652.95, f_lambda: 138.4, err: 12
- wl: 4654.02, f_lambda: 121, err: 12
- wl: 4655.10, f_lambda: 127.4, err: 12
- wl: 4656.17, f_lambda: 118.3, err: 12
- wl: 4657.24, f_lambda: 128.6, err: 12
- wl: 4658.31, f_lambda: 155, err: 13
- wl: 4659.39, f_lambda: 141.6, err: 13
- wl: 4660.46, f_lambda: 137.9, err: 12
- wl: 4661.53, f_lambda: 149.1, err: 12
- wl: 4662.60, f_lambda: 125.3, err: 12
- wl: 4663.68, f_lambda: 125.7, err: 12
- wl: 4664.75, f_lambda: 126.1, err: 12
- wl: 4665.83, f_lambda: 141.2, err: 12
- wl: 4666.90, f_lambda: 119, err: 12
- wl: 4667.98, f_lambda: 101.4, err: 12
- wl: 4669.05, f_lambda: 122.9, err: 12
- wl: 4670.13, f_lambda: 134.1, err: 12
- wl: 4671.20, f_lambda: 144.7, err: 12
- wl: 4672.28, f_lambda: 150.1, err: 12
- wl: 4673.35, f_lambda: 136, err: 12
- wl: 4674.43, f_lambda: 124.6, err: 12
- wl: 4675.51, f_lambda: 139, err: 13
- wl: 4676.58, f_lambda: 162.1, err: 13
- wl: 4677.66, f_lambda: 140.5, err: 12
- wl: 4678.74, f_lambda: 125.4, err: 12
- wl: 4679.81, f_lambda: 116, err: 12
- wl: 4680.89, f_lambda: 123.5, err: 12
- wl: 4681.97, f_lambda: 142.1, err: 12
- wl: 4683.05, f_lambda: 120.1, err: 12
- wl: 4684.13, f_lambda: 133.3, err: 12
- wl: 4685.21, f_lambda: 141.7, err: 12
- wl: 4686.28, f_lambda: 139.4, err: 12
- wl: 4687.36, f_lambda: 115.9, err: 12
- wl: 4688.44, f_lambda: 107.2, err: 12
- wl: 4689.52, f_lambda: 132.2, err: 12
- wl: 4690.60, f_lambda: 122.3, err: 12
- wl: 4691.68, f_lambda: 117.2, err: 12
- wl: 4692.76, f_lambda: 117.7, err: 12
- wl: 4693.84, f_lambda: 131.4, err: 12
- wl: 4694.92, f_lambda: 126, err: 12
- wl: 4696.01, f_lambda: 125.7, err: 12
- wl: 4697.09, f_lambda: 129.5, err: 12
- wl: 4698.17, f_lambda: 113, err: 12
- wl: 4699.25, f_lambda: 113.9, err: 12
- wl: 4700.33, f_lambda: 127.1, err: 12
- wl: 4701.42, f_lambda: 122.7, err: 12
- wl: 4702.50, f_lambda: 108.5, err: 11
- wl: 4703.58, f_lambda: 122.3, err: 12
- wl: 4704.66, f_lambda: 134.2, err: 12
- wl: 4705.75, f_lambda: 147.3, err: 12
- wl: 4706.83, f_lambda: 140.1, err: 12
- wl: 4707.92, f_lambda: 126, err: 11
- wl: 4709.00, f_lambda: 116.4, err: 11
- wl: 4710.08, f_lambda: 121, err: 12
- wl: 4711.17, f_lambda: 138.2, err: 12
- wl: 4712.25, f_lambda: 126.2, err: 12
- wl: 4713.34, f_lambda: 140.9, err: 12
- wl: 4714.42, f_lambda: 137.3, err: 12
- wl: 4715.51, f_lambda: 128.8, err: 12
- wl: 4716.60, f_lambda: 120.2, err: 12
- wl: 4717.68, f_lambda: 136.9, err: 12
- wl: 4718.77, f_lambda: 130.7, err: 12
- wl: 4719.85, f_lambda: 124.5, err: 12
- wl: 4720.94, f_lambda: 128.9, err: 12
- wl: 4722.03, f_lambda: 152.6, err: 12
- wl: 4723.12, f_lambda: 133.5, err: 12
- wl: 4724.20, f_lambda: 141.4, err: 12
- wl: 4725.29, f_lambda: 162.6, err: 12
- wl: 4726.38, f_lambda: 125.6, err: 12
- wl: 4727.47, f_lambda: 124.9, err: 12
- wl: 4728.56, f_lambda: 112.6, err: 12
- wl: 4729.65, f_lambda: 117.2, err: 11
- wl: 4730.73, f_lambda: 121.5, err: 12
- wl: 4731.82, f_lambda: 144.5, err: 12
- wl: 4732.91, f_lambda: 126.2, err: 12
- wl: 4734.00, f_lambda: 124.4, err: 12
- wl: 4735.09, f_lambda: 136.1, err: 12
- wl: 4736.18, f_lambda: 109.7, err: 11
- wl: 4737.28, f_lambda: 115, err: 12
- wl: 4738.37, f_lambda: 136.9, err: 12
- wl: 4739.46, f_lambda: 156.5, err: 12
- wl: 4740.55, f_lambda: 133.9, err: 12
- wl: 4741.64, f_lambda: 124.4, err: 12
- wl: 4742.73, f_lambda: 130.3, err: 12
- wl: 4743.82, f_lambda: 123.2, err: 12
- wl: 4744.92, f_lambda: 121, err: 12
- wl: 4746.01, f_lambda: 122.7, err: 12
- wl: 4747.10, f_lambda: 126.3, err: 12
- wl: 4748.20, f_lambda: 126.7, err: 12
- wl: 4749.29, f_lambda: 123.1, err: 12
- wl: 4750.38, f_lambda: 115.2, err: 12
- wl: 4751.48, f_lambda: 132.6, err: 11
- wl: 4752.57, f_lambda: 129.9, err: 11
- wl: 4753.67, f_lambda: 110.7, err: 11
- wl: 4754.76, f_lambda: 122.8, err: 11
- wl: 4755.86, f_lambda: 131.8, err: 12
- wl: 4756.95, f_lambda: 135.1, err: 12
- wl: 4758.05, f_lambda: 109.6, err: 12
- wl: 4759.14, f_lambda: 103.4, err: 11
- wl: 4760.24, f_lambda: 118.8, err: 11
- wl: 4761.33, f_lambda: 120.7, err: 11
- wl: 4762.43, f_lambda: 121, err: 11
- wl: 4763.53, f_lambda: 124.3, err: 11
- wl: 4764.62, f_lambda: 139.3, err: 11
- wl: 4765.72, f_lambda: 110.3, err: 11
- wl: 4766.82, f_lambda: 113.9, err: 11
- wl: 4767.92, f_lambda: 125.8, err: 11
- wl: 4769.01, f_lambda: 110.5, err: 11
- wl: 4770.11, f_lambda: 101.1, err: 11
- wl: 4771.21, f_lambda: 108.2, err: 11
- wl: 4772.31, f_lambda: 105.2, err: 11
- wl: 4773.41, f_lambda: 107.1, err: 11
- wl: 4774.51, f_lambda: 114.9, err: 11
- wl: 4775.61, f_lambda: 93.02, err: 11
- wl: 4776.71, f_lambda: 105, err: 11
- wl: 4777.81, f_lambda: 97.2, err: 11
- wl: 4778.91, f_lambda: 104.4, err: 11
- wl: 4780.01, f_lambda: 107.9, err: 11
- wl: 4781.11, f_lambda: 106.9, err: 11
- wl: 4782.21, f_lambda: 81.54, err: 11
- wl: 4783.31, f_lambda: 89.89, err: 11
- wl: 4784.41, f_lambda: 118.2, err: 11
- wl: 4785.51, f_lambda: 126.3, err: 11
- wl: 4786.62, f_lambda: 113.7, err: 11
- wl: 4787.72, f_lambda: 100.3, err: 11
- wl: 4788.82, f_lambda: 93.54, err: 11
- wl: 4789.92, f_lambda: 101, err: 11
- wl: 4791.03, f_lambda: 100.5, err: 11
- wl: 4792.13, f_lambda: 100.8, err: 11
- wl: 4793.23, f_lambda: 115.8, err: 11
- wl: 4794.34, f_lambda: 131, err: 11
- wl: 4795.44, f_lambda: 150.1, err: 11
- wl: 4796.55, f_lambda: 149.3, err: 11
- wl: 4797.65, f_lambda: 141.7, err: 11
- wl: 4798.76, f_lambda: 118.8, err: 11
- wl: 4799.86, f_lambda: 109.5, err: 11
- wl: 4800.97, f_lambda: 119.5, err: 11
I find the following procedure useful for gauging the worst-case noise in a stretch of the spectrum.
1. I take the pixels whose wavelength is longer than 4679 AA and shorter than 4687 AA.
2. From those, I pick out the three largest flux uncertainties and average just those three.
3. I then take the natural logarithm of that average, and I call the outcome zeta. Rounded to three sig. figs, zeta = 2.48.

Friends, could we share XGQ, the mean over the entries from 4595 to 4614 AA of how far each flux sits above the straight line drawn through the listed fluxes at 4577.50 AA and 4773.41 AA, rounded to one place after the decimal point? 22.1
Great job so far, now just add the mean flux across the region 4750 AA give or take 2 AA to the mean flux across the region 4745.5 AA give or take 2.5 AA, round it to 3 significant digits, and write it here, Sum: 248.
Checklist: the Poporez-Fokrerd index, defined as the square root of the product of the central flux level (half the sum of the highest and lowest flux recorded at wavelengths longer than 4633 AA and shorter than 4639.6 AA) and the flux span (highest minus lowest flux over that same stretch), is 64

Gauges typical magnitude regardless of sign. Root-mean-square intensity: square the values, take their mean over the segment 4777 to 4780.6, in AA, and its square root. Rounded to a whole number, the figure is 103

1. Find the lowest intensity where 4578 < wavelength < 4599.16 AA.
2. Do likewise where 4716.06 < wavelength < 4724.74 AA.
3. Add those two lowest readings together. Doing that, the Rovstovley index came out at 218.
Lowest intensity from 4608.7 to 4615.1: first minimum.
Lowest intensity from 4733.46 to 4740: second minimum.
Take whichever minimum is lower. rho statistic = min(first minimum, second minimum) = 110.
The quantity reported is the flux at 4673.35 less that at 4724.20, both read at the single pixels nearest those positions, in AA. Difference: -5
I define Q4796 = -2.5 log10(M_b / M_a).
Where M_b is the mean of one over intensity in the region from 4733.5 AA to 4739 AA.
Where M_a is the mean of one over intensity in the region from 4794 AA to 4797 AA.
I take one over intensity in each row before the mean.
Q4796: -0.16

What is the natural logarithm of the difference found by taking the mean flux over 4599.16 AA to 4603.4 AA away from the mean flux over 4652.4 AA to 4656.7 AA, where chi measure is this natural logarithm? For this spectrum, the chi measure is 2.81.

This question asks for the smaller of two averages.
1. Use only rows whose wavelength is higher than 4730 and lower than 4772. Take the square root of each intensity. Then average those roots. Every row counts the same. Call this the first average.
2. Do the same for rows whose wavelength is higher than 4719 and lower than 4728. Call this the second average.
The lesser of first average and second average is 11.09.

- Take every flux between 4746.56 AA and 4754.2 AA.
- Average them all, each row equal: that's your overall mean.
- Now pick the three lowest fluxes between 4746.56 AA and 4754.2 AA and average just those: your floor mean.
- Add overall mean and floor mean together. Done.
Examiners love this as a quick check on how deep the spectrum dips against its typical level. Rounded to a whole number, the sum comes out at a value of 240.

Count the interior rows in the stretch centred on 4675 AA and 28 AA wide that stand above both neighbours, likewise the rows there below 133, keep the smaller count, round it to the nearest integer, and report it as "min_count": 5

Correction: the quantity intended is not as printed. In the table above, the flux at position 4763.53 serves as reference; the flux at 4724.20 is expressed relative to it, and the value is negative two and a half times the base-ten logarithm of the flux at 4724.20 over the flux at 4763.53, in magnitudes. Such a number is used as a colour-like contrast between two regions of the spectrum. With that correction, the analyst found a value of -0.14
